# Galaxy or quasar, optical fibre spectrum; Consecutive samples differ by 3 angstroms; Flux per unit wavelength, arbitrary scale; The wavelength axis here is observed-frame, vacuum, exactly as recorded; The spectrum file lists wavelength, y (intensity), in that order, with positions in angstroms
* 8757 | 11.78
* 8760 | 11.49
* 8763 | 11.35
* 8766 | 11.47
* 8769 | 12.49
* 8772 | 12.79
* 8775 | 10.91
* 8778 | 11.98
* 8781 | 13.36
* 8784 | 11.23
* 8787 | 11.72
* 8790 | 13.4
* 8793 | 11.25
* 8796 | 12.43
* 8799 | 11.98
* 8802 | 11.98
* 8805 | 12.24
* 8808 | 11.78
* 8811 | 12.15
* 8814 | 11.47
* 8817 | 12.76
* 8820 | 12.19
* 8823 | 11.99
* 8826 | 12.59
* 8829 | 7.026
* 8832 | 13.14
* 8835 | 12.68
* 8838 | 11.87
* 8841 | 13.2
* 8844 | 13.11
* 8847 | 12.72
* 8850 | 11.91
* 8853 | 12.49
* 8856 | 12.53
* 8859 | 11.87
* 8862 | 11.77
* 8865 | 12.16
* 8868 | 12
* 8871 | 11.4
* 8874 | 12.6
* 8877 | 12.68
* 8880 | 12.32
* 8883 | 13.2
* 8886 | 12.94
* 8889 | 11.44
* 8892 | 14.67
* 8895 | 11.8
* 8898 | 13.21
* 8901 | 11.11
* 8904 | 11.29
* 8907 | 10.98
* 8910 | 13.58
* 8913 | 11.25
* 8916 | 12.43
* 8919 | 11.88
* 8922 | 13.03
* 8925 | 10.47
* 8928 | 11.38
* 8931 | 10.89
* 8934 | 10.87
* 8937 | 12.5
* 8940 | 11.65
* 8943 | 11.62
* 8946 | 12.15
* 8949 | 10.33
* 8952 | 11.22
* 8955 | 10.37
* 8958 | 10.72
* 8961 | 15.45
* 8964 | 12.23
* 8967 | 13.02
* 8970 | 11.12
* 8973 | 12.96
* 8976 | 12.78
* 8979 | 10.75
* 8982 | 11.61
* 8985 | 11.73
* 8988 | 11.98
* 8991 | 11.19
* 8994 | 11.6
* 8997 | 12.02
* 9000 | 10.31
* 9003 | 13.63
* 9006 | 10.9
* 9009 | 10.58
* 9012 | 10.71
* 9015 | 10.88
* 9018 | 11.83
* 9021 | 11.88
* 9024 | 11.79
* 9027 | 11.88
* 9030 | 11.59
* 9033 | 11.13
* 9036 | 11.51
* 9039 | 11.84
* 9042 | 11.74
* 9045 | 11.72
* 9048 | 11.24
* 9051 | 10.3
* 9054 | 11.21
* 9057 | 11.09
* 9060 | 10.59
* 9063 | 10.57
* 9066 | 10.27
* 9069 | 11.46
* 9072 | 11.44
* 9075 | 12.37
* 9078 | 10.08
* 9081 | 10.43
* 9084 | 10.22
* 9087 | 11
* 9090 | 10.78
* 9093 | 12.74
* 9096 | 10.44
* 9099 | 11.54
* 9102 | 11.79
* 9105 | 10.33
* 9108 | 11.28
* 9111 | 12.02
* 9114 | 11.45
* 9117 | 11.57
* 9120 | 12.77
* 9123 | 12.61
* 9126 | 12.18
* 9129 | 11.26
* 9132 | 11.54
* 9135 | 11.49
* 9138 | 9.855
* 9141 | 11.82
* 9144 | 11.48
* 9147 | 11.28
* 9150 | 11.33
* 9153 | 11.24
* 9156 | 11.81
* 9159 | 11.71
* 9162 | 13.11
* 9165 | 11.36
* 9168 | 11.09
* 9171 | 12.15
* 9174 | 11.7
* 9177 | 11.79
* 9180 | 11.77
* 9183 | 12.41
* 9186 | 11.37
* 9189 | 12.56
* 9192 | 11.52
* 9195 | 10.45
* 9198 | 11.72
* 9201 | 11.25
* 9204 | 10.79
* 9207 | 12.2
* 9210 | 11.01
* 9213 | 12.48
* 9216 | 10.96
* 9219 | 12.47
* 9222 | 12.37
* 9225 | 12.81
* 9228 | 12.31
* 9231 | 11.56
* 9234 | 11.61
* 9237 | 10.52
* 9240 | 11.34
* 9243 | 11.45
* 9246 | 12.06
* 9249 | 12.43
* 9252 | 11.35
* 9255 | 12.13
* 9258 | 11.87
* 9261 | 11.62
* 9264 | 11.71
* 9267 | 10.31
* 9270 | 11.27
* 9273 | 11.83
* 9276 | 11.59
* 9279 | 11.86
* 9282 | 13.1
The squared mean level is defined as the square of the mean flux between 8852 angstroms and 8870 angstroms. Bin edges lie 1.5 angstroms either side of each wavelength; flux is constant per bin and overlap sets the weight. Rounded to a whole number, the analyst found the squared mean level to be 147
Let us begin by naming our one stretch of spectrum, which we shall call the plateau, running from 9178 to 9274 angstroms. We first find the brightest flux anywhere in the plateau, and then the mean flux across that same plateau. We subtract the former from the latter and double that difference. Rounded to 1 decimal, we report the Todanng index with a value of -2.3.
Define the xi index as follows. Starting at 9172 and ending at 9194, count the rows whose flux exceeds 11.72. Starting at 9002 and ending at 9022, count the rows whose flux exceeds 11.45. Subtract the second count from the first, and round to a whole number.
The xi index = 1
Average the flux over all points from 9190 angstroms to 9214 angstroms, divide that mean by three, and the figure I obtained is 3.81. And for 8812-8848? 4.02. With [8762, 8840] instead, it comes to 3.98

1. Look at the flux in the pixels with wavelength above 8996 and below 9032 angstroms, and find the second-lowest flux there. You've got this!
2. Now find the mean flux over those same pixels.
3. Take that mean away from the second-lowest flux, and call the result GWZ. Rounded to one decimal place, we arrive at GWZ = -0.9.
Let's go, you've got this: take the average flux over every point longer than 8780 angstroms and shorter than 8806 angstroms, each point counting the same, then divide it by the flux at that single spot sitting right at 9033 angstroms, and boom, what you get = 1.09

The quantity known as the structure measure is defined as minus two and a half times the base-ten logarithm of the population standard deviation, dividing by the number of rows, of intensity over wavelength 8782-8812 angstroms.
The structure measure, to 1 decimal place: 0.6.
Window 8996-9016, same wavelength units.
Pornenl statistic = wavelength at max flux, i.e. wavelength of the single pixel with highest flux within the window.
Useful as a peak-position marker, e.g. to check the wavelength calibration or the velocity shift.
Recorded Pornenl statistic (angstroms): 9003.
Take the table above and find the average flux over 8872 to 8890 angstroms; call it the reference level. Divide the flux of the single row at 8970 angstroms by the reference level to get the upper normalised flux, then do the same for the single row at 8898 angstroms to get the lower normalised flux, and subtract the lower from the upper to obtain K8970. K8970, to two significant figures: -0.17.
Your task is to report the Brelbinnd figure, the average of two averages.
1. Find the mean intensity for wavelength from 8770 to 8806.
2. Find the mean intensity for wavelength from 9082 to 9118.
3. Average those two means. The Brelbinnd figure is 11.7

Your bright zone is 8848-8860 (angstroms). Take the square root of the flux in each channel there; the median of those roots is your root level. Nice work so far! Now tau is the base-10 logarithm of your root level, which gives 0.543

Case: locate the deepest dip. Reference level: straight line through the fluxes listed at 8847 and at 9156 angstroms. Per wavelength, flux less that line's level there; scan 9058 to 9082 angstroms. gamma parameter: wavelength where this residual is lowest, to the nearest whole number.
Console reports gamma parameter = 9078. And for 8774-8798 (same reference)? 8775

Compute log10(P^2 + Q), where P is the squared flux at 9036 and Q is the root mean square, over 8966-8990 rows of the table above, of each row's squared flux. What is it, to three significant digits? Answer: 4.25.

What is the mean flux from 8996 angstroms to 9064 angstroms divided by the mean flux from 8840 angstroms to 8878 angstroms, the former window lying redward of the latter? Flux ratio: 0.92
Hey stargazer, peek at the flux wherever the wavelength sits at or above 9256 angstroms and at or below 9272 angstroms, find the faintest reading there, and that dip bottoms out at 10.31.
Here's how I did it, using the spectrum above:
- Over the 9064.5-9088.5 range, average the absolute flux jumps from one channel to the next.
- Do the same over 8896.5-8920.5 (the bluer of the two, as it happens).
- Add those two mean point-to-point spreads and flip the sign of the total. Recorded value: -2.1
